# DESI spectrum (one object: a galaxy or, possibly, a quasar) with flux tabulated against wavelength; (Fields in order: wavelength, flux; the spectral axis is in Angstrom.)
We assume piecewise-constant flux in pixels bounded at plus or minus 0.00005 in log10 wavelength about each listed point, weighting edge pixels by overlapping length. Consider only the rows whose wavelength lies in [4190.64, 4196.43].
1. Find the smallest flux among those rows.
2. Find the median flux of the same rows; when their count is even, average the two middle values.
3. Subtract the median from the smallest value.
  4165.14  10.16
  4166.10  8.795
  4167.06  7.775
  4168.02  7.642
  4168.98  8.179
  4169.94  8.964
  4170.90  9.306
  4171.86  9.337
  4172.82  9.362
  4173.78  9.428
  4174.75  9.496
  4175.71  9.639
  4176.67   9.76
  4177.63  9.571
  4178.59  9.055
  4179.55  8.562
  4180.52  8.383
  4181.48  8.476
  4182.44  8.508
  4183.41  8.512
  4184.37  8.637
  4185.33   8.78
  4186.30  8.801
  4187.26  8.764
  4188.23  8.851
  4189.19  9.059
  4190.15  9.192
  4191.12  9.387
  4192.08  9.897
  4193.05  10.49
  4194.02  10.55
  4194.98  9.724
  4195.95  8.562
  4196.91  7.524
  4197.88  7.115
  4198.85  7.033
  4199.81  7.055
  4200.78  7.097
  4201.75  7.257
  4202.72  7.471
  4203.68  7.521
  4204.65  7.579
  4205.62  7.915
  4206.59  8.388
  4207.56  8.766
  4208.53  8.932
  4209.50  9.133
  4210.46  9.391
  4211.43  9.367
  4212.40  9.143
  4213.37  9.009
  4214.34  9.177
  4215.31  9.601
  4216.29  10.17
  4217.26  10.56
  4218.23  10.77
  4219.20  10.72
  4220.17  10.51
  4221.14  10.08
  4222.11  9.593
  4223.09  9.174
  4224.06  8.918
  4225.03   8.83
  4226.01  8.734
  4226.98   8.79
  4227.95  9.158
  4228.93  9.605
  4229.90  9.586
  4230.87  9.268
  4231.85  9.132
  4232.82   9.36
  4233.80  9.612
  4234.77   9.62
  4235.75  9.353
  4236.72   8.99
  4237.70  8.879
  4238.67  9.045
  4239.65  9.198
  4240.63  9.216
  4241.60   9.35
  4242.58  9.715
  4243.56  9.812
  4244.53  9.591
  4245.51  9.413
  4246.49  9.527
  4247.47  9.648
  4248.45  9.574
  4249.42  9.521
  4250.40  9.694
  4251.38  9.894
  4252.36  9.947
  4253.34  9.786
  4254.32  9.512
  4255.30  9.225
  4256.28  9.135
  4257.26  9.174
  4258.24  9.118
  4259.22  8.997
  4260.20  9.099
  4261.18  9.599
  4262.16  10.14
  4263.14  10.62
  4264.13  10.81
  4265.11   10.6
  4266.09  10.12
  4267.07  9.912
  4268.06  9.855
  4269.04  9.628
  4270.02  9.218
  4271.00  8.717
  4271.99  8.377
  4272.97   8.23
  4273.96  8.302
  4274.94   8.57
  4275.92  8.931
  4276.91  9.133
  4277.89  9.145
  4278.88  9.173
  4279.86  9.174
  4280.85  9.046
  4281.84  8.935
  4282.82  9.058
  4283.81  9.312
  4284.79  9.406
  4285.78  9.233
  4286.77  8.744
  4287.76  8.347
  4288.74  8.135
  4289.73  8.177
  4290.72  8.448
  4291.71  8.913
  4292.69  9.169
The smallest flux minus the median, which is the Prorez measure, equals -1.2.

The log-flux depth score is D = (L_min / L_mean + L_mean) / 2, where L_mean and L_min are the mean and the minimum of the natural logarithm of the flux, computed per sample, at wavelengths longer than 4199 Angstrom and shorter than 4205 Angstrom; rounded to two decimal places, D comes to 1.49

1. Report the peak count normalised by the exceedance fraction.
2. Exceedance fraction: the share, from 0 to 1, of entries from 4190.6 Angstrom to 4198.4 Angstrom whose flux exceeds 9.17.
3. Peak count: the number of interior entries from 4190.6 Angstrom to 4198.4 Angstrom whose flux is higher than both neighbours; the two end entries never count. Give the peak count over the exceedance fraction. 1.6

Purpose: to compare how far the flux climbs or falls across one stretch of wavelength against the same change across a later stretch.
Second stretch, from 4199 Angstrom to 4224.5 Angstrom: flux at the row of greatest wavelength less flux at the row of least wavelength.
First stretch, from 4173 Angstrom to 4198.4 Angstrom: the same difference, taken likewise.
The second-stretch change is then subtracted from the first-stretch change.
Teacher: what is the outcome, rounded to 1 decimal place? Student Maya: -4.2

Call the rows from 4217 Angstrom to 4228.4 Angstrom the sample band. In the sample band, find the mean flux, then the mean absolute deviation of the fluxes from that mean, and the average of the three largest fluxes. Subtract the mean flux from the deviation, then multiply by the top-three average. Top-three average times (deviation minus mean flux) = -95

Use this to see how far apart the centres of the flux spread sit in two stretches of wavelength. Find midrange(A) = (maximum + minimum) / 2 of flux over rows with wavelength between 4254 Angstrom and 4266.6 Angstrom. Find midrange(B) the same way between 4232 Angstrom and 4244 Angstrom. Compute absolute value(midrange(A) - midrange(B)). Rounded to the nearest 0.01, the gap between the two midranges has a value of 0.56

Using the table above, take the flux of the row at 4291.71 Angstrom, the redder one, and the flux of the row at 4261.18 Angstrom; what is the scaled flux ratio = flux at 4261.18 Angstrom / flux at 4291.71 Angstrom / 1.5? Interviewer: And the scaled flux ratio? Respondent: 0.72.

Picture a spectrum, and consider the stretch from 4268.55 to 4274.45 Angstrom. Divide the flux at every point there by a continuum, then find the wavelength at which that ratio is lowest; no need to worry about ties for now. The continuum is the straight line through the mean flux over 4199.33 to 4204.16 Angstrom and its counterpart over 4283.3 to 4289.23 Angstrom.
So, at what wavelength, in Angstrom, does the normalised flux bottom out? 4272.97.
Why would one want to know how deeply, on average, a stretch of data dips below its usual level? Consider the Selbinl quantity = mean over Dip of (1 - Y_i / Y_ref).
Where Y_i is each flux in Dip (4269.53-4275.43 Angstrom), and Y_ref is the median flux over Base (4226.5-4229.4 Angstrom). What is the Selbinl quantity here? 0.064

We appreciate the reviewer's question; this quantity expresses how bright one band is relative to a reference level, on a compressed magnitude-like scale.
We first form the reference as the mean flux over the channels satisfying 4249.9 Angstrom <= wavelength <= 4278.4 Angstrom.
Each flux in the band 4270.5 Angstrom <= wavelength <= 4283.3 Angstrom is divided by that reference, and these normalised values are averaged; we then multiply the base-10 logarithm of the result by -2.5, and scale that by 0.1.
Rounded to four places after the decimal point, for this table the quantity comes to 0.0071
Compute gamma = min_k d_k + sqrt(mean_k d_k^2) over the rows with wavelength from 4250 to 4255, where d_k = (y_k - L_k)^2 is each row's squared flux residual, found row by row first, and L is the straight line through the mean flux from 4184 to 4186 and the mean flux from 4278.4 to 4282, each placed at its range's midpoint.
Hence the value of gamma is 1.0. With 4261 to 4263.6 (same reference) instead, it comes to 2.0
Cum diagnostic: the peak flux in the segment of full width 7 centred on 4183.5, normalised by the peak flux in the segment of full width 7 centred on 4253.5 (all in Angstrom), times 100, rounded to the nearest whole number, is 88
